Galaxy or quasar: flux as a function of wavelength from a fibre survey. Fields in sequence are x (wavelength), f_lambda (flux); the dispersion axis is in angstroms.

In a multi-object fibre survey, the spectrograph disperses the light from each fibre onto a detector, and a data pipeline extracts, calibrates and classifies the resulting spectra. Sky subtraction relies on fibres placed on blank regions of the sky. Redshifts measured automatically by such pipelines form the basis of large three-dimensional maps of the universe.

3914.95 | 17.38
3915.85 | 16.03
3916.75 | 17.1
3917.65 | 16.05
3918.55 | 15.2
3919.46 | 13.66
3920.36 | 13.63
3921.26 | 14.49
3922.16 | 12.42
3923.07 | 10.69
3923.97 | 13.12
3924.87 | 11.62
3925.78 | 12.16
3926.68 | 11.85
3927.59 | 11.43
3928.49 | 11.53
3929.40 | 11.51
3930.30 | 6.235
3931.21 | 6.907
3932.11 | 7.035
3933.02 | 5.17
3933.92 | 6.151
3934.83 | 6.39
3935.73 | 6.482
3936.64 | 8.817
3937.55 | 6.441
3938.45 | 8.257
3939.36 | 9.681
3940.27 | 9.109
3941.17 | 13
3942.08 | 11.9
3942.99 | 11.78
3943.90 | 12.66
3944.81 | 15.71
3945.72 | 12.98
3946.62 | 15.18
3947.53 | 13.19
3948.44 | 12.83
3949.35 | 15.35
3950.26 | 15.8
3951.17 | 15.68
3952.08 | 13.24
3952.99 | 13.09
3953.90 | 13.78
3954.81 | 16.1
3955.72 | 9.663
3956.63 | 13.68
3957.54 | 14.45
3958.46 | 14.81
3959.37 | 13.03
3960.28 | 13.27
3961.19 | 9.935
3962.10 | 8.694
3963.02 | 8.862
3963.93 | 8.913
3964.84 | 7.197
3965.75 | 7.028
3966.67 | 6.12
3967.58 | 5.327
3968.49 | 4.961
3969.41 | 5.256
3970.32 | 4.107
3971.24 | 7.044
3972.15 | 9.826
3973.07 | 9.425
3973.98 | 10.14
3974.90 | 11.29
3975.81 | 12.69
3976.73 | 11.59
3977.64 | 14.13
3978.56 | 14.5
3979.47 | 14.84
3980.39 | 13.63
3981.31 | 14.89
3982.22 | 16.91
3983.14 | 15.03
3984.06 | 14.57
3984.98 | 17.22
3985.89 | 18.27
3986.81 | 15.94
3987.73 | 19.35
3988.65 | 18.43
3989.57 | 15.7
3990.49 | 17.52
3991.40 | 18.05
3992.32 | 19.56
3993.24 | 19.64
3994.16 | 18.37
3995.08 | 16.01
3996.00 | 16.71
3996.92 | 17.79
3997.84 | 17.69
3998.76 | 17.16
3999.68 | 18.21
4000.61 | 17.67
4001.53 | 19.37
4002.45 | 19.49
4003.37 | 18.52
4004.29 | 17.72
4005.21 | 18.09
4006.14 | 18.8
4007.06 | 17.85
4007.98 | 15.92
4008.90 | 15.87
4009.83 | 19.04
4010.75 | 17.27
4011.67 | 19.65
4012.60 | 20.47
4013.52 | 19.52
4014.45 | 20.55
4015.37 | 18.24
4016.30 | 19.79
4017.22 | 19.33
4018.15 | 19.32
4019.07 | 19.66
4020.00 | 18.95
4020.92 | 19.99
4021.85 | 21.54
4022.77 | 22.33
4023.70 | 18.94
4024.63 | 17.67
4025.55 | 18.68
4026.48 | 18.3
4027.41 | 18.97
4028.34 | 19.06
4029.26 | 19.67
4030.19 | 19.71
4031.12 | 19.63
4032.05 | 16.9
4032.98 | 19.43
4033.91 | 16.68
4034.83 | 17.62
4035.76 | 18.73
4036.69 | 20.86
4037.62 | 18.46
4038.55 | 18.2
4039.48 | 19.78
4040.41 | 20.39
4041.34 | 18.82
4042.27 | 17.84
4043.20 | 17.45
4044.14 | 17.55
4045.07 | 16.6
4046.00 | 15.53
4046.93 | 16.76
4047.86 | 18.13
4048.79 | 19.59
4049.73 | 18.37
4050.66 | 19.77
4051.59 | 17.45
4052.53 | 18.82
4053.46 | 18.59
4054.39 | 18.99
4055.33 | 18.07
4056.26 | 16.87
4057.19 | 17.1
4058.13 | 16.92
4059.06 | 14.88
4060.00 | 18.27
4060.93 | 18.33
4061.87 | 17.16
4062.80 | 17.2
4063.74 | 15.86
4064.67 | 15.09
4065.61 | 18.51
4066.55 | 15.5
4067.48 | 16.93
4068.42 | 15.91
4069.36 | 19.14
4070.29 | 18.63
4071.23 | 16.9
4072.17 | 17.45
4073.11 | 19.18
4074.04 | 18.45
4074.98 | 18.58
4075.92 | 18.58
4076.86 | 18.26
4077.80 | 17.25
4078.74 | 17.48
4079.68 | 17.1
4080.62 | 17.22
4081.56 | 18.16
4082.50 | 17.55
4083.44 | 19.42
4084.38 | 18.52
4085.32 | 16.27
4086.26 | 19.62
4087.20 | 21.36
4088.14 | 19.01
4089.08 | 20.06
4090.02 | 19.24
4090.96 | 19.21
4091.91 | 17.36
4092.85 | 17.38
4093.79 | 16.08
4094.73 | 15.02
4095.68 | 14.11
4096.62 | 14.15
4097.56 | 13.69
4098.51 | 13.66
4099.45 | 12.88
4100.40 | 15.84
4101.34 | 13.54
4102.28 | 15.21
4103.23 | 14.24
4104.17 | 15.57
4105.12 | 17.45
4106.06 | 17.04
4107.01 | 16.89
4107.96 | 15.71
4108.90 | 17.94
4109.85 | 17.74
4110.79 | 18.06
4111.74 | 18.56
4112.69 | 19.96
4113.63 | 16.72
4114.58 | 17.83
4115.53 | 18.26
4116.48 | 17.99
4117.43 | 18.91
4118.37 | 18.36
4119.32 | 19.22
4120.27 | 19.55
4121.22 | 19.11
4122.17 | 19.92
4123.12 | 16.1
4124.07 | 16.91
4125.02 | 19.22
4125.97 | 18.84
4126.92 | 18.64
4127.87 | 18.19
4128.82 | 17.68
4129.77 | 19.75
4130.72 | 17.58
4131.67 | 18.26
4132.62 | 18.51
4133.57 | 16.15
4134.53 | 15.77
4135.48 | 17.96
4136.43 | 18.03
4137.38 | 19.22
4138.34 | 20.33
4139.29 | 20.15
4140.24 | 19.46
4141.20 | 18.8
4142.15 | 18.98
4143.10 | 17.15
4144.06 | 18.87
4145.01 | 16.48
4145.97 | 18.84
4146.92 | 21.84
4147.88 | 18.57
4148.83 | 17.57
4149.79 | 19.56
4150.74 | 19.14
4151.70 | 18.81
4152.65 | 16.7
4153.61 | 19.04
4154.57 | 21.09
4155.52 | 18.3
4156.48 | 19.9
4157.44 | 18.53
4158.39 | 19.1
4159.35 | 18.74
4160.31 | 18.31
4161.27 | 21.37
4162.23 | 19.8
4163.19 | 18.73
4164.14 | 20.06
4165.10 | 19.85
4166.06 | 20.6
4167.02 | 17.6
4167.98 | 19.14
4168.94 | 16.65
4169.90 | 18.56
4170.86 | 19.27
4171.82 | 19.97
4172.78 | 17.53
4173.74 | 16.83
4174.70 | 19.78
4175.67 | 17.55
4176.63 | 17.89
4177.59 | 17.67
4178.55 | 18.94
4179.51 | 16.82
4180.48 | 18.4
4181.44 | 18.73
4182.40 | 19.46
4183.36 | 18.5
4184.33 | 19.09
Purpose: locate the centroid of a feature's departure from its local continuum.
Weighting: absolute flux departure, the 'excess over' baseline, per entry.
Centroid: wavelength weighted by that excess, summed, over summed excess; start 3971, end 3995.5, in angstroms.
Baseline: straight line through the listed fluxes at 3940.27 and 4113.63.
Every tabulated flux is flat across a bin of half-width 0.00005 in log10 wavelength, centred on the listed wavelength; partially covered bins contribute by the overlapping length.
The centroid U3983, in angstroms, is 3986.4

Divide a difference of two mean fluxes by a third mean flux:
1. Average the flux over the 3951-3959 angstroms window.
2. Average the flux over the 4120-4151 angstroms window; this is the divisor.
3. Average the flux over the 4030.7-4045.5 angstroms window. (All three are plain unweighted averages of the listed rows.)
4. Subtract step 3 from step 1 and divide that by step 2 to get -0.25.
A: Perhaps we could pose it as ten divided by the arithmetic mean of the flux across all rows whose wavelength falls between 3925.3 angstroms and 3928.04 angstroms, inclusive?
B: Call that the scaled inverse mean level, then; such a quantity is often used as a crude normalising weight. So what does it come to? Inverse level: 0.85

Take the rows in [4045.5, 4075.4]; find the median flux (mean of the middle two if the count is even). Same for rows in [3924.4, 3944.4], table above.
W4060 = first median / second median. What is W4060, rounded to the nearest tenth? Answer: 1.9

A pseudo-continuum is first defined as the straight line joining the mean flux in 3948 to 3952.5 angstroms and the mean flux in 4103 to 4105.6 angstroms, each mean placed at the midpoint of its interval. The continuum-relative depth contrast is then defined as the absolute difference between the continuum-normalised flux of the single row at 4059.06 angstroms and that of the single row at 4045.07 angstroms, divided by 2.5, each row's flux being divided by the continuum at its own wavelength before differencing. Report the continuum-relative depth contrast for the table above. 0.05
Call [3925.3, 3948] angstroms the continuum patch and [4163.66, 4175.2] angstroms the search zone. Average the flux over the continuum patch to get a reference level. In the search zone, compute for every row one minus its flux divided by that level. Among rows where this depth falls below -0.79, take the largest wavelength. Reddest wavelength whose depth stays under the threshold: 4174.70 angstroms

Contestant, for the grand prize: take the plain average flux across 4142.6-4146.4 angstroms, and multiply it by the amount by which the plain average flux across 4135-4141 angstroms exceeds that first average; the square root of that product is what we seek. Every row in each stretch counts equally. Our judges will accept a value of 4.9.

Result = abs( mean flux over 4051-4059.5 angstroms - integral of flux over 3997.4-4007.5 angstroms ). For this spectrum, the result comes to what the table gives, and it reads 167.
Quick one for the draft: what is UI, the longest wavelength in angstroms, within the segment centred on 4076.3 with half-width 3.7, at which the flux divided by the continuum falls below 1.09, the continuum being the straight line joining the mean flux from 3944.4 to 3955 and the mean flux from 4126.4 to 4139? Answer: 4079.68 angstroms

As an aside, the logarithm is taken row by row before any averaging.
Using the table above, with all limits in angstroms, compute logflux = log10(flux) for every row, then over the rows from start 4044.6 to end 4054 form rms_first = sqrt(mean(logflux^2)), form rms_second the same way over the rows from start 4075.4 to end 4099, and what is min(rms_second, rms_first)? 1.24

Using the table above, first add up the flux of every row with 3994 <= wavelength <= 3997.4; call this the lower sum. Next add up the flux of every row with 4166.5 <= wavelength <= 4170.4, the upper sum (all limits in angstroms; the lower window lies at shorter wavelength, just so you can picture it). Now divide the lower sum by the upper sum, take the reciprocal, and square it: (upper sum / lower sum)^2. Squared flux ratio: 1.1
